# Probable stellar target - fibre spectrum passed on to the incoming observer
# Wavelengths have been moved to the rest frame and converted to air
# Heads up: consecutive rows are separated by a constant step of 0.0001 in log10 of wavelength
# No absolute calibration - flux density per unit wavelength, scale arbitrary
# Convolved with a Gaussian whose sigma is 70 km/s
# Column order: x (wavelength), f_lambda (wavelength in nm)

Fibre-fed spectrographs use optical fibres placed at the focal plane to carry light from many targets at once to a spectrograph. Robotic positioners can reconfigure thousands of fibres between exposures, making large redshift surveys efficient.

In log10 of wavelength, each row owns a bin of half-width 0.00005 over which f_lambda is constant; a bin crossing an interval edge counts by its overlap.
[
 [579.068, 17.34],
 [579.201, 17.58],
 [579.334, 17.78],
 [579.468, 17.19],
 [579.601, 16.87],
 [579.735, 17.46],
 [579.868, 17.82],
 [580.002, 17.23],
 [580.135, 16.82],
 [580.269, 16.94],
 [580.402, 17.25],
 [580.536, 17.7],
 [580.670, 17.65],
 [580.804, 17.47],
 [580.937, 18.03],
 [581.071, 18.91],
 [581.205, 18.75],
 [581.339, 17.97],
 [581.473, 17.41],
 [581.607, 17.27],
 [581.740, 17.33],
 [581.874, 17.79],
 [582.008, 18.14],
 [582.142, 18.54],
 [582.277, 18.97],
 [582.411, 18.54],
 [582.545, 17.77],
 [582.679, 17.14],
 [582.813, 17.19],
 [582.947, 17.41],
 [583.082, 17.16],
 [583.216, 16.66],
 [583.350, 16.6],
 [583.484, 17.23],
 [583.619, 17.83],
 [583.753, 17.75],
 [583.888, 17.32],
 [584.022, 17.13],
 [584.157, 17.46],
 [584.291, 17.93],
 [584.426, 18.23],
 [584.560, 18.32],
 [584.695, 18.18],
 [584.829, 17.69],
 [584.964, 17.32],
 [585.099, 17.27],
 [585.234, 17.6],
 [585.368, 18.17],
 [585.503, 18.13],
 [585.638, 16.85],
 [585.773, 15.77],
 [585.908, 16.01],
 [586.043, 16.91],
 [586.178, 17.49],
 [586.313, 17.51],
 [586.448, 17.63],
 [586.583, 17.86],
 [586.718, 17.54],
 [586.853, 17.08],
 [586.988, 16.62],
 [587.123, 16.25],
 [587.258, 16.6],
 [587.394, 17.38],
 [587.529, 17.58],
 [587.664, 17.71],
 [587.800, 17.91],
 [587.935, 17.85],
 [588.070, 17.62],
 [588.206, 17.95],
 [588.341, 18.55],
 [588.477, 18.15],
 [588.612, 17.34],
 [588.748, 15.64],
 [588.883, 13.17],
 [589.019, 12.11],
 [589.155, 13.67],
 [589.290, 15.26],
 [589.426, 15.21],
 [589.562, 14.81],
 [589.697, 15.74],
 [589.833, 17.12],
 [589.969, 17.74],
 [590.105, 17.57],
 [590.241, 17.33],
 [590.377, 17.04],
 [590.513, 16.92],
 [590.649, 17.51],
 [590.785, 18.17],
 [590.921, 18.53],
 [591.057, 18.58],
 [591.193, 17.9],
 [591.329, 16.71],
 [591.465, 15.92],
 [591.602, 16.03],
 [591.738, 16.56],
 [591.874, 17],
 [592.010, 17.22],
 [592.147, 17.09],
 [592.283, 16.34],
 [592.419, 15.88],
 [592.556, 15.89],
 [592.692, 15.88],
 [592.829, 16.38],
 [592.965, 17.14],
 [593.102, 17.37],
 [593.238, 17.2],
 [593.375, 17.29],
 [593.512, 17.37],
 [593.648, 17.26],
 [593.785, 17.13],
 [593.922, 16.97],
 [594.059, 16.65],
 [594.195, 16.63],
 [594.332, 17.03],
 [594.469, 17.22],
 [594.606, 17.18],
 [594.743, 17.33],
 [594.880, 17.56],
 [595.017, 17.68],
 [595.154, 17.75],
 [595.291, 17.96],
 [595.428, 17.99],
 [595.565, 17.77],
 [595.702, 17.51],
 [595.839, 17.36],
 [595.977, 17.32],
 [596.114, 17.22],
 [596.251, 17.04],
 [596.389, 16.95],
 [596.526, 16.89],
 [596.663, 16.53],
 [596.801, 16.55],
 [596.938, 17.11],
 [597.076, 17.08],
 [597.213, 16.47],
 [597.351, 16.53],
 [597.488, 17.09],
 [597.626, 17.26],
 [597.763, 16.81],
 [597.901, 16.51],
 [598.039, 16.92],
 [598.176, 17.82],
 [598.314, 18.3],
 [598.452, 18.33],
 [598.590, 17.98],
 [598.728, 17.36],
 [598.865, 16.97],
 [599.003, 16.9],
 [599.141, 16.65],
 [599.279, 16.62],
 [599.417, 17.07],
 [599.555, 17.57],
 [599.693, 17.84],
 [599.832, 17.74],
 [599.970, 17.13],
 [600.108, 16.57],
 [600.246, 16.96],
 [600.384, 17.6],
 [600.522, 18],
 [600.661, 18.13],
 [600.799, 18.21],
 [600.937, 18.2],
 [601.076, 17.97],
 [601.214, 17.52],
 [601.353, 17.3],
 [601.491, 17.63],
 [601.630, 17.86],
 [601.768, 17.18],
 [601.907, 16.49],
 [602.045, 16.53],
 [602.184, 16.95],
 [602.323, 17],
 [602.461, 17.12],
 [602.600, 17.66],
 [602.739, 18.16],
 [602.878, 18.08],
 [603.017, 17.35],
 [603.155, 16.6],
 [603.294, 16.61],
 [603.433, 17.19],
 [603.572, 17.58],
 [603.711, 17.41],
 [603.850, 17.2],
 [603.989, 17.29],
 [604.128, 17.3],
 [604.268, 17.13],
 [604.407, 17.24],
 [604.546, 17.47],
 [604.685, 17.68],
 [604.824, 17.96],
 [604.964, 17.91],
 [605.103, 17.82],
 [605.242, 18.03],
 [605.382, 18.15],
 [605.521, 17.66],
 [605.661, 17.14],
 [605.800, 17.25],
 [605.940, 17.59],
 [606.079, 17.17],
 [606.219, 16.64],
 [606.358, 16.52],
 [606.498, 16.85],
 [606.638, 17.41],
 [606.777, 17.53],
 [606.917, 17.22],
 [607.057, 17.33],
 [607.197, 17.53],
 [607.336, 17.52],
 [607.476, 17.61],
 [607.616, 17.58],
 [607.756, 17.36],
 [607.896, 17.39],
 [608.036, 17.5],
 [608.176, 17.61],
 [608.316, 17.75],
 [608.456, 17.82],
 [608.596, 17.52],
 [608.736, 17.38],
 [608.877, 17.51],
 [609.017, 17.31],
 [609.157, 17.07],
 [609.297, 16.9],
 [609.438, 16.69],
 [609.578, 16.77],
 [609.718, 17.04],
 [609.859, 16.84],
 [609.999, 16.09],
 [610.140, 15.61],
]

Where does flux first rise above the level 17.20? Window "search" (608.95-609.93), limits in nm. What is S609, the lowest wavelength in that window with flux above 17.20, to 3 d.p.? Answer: 609.017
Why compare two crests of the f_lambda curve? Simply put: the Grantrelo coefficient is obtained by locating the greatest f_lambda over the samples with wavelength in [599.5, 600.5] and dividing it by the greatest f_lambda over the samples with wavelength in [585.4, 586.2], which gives 0.98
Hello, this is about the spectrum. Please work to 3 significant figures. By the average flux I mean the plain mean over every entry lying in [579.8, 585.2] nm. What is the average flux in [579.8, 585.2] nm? 17.7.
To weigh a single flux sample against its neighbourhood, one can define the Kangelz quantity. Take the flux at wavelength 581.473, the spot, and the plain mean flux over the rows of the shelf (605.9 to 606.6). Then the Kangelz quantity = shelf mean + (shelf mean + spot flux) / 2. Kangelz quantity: 34.1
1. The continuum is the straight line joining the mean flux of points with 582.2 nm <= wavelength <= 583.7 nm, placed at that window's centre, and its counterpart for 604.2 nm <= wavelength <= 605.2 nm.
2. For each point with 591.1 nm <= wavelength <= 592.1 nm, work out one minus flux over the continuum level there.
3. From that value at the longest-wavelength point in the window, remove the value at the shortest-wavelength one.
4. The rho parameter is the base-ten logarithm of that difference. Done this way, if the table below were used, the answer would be -1.41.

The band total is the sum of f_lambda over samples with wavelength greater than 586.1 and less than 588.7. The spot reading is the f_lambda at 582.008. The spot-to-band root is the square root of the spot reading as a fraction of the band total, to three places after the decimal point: 0.234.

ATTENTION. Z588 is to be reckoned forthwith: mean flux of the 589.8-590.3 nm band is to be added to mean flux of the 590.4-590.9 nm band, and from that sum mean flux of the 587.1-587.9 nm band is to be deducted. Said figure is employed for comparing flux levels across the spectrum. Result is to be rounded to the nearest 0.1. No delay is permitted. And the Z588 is 17.7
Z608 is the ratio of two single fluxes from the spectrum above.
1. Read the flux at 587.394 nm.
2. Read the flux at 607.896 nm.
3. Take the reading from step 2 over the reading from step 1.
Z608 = 1.00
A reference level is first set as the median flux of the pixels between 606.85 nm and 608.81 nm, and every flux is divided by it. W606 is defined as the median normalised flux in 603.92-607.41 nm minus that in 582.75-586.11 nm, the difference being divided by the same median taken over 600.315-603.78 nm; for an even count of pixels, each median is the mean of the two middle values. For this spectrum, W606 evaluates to 0.005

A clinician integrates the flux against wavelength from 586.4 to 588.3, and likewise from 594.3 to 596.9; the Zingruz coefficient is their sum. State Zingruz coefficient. 78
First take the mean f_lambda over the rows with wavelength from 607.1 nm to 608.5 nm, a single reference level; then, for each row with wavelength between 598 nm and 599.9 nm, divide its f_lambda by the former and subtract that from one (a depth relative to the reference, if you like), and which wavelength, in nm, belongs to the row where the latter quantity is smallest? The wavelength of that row 598.452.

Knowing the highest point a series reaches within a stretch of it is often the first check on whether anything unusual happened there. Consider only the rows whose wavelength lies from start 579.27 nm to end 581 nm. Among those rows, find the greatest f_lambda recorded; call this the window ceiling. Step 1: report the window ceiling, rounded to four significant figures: 18.03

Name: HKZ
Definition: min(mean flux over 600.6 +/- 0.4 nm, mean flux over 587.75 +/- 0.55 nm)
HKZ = 17.6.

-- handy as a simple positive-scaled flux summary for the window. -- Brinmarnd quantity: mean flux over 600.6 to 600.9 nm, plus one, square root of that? 4.38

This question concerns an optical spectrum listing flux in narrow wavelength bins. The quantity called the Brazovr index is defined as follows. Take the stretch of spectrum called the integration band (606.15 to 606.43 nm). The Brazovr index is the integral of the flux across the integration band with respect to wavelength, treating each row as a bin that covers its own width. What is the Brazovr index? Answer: 4.6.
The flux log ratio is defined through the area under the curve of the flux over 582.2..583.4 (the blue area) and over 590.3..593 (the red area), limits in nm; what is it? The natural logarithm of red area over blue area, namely 0.78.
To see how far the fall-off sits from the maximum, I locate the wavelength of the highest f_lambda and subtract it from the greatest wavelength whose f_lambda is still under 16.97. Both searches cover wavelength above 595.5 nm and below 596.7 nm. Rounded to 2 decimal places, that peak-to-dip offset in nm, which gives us 1.10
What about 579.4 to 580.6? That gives 0.40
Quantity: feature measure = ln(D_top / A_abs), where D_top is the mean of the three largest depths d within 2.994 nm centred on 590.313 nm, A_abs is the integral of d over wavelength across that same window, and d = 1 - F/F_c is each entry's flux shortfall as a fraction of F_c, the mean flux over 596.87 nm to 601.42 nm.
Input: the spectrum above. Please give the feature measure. 0.38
